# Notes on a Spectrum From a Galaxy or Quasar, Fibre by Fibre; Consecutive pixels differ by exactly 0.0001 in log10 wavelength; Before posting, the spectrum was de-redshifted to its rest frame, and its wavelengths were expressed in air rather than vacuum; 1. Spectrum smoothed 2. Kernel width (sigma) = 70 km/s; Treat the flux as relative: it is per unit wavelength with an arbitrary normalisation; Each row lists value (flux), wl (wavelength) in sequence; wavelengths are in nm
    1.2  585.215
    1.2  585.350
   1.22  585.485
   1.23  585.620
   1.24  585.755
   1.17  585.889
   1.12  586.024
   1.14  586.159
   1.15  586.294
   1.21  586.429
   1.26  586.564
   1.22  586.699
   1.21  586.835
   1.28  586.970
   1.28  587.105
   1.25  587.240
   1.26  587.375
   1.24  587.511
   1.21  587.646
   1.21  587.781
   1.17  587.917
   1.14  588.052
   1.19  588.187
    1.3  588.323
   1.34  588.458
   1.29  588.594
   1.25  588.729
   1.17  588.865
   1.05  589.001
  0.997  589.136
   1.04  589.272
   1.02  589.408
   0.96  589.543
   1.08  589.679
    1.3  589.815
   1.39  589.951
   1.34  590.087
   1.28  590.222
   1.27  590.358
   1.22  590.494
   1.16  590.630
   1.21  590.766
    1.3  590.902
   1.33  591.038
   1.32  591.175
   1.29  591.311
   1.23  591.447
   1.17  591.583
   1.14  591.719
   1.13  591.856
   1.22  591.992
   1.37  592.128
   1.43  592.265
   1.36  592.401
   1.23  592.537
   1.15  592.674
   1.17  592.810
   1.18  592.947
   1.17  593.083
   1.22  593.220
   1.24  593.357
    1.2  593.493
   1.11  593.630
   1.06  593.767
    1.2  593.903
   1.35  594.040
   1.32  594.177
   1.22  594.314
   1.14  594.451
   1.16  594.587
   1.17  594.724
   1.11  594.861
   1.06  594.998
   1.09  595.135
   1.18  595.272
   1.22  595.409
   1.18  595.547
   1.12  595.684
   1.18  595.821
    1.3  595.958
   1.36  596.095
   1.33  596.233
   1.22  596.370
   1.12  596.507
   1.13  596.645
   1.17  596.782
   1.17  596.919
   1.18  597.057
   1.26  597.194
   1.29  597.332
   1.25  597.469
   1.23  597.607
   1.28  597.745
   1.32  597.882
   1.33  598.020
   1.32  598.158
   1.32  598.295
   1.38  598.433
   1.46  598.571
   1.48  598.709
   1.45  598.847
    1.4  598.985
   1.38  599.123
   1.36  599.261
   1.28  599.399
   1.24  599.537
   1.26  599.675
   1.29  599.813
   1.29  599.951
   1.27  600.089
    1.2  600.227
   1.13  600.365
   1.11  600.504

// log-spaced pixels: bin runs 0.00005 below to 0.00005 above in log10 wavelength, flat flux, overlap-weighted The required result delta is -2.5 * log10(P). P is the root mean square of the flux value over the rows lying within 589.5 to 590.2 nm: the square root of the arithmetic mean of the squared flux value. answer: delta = -0.22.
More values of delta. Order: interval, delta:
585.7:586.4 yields -0.17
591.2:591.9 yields -0.19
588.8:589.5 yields -0.06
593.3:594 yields -0.16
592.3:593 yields -0.22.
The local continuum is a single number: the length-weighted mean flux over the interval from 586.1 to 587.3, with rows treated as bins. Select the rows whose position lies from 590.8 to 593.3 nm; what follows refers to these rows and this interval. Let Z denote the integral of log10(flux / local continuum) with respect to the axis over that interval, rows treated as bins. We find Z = 0.02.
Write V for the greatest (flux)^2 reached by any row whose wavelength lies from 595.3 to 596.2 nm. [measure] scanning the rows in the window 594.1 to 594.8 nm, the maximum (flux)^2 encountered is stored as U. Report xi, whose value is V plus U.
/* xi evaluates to 3.6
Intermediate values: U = 1.7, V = 1.85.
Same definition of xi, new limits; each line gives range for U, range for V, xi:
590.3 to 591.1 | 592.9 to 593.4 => 3.3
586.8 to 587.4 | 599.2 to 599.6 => 3.5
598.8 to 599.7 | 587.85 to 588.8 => 3.9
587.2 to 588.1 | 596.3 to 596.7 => 3.1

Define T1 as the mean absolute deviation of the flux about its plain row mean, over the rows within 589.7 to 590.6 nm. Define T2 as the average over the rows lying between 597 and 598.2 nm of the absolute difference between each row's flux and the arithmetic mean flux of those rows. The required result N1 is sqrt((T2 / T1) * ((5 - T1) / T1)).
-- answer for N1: 10.1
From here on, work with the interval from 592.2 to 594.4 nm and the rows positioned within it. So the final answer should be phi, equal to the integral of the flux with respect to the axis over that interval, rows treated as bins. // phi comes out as 2.7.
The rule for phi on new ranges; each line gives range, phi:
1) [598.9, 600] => 1.4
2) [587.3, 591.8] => 5.4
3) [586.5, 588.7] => 2.7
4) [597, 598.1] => 1.4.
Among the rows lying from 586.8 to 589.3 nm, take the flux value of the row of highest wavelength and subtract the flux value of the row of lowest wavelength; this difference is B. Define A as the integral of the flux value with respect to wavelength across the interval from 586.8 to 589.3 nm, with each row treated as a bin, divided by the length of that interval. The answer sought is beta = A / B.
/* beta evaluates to -7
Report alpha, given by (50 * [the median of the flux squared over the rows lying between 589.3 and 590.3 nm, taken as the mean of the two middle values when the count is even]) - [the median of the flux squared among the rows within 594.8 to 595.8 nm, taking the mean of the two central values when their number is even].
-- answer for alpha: 81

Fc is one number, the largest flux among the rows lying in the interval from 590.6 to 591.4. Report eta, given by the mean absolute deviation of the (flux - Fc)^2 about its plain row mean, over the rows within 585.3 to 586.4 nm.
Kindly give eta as 0.011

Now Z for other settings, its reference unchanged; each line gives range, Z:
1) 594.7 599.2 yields 0.05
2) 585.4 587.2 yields -0.01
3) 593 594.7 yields -0.02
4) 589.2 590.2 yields -0.02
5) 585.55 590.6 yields -0.04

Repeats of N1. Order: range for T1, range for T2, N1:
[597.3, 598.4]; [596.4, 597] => 11.1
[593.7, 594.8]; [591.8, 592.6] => 9.8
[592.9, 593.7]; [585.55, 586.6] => 14.2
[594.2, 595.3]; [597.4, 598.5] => 10.5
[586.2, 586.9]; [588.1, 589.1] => 25.9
